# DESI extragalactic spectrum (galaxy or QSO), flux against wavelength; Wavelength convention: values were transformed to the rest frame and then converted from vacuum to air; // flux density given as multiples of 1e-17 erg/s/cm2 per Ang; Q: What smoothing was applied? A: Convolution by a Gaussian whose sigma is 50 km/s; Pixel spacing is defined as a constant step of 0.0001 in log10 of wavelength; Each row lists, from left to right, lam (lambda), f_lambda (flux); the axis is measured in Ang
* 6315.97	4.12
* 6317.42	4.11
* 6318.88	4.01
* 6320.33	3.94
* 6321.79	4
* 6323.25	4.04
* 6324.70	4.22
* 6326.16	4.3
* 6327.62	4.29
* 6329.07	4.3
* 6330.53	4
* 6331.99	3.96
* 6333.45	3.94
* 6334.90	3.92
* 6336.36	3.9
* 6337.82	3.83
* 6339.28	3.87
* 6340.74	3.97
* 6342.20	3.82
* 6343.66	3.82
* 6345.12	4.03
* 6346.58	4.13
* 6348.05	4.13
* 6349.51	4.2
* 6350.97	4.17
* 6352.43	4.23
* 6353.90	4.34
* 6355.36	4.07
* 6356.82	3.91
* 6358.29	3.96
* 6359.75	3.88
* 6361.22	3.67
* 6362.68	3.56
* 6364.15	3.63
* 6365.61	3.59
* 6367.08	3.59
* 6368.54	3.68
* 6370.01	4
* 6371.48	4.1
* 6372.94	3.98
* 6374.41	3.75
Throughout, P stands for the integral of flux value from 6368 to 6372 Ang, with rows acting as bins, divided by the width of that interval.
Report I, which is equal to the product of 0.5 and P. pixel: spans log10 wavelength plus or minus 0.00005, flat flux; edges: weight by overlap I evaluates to 1.96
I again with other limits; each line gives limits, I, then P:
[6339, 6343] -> 1.94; 3.89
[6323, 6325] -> 2.07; 4.14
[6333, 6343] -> 1.95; 3.89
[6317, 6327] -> 2.04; 4.09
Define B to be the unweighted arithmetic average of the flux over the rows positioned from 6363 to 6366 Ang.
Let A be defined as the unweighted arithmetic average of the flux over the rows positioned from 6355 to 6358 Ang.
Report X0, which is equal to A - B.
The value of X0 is 0.38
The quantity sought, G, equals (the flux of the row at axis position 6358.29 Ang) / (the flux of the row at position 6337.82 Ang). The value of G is 1.03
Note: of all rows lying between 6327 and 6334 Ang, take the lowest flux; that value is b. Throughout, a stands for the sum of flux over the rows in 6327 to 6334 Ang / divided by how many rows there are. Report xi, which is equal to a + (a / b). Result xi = 5.14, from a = 4.10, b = 3.94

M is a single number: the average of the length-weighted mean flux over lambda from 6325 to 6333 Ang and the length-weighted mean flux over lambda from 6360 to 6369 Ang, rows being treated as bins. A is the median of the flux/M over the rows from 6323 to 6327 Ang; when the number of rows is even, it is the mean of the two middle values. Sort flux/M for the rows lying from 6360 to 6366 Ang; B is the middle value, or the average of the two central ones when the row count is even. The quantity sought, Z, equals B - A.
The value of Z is -0.16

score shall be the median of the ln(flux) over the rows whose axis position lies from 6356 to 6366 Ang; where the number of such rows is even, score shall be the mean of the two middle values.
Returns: 1.30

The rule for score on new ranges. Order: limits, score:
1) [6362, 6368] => 1.28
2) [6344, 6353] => 1.42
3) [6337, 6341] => 1.35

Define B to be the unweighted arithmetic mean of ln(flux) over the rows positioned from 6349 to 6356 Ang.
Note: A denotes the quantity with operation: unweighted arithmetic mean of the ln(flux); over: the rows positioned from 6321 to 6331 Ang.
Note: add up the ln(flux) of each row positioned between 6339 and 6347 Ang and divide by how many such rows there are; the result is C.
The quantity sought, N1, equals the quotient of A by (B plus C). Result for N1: 0.508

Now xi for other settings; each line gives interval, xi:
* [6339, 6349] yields 5.01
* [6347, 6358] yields 5.21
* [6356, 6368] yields 4.77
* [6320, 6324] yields 5.01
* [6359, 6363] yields 4.74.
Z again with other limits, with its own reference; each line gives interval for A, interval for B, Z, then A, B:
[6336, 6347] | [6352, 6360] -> 0.03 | 1.00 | 1.03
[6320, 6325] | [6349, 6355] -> 0.05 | 1.03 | 1.08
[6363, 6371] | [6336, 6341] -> 0.07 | 0.93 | 1.00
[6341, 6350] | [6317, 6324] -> -0.02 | 1.05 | 1.03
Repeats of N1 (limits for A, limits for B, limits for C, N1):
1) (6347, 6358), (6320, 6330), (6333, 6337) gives 0.510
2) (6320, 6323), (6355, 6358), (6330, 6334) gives 0.499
